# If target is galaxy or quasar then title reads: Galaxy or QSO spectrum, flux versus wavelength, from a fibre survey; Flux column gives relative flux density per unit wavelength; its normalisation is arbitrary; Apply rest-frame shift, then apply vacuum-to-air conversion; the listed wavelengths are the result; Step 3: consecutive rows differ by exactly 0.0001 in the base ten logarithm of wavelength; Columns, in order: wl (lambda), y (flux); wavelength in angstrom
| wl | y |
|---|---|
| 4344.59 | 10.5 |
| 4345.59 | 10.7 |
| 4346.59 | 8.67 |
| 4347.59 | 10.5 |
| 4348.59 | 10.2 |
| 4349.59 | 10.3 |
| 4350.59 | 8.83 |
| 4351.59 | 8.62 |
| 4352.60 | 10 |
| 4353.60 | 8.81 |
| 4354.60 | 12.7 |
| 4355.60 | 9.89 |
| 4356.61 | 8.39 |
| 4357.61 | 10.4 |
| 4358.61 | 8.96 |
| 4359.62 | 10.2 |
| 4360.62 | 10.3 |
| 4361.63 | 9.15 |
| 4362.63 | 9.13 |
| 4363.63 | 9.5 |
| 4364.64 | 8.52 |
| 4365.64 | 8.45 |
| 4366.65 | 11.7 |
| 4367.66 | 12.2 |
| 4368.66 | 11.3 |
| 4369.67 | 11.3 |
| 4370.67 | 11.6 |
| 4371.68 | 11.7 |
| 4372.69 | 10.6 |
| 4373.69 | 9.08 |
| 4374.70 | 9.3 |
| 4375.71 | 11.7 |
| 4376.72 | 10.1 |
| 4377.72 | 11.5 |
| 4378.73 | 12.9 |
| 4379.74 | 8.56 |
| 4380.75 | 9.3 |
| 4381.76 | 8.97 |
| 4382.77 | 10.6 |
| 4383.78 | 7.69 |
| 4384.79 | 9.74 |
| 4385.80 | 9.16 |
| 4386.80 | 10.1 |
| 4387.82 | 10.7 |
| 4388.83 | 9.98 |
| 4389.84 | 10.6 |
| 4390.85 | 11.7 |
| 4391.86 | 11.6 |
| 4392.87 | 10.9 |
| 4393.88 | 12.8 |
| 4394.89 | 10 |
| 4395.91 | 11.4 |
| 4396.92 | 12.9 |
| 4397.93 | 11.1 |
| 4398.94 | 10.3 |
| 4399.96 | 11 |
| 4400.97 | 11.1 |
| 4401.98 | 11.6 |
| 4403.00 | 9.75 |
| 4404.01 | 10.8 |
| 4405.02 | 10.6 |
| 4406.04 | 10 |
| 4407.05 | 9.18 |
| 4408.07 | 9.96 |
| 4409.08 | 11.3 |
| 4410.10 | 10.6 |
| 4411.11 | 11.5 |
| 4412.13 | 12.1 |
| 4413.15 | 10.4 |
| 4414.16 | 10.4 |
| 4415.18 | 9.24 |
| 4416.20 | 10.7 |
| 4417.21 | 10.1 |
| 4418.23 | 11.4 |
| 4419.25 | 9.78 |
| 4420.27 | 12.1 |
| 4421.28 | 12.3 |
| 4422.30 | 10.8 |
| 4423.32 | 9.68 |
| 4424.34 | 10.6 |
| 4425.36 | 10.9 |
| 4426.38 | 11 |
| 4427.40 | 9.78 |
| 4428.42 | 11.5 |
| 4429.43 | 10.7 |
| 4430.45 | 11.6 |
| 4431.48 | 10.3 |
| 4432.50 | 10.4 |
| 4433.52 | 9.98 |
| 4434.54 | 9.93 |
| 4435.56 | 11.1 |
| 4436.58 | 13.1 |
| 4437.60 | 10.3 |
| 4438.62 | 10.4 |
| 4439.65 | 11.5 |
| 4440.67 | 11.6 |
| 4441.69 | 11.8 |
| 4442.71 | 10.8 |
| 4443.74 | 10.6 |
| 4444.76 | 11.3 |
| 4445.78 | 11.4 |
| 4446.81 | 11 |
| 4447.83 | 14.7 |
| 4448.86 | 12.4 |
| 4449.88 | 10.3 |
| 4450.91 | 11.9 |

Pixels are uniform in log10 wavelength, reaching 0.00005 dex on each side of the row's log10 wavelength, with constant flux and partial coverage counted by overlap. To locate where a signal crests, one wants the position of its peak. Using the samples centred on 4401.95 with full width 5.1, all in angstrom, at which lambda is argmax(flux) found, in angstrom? 4401.98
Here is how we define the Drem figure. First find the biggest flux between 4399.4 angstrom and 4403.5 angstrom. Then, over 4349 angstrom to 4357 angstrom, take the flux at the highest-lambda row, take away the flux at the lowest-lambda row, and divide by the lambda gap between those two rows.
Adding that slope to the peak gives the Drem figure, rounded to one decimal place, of 11.3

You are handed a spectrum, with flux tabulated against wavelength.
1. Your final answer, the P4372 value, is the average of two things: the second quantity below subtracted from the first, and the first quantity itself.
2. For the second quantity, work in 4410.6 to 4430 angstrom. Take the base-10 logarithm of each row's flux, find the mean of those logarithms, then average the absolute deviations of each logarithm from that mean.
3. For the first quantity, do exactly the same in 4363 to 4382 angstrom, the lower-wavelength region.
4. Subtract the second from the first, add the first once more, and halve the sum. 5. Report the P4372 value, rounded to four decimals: 0.0401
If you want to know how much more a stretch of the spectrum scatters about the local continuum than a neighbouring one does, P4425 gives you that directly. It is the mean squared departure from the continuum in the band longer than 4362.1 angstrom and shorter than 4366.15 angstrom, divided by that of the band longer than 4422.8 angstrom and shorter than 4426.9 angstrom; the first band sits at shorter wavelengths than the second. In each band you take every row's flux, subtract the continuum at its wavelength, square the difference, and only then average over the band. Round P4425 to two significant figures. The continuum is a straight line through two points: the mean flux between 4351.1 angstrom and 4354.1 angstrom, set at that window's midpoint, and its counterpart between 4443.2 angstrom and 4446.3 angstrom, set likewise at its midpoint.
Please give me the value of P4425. 1.7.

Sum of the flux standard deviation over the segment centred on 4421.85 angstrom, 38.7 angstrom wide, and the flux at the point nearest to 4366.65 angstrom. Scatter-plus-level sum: 12.6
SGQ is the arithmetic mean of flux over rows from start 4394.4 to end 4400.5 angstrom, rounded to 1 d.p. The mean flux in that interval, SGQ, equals 11.1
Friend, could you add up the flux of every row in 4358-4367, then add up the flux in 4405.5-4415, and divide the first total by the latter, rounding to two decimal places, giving 0.90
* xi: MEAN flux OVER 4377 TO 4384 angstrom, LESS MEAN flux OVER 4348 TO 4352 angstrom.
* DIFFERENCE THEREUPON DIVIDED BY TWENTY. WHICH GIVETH 0.02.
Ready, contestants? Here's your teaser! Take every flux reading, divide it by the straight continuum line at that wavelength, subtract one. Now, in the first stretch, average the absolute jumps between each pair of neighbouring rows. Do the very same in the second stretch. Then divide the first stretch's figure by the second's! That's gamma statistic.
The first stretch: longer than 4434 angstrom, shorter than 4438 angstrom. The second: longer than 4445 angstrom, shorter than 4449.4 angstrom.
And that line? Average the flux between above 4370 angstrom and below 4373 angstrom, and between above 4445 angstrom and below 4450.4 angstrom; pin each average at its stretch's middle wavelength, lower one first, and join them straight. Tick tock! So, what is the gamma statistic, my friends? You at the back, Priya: 0.9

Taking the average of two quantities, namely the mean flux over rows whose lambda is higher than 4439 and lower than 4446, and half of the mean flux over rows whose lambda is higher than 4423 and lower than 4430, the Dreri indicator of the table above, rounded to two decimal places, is 8.29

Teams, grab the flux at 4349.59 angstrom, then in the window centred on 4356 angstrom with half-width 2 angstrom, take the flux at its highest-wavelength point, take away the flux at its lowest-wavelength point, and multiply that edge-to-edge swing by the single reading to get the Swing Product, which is -24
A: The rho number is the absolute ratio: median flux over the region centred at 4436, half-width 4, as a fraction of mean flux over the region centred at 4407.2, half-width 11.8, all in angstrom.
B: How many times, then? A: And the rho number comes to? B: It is 0.97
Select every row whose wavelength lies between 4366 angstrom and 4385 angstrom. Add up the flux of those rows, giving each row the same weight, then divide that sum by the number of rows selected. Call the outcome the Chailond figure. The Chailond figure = 10.5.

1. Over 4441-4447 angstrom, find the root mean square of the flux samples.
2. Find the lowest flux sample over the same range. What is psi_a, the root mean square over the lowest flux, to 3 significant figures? 1.05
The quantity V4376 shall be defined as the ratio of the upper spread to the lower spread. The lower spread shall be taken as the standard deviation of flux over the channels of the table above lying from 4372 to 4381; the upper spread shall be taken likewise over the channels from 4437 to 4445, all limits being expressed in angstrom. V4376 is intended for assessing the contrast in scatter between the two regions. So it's 0.40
